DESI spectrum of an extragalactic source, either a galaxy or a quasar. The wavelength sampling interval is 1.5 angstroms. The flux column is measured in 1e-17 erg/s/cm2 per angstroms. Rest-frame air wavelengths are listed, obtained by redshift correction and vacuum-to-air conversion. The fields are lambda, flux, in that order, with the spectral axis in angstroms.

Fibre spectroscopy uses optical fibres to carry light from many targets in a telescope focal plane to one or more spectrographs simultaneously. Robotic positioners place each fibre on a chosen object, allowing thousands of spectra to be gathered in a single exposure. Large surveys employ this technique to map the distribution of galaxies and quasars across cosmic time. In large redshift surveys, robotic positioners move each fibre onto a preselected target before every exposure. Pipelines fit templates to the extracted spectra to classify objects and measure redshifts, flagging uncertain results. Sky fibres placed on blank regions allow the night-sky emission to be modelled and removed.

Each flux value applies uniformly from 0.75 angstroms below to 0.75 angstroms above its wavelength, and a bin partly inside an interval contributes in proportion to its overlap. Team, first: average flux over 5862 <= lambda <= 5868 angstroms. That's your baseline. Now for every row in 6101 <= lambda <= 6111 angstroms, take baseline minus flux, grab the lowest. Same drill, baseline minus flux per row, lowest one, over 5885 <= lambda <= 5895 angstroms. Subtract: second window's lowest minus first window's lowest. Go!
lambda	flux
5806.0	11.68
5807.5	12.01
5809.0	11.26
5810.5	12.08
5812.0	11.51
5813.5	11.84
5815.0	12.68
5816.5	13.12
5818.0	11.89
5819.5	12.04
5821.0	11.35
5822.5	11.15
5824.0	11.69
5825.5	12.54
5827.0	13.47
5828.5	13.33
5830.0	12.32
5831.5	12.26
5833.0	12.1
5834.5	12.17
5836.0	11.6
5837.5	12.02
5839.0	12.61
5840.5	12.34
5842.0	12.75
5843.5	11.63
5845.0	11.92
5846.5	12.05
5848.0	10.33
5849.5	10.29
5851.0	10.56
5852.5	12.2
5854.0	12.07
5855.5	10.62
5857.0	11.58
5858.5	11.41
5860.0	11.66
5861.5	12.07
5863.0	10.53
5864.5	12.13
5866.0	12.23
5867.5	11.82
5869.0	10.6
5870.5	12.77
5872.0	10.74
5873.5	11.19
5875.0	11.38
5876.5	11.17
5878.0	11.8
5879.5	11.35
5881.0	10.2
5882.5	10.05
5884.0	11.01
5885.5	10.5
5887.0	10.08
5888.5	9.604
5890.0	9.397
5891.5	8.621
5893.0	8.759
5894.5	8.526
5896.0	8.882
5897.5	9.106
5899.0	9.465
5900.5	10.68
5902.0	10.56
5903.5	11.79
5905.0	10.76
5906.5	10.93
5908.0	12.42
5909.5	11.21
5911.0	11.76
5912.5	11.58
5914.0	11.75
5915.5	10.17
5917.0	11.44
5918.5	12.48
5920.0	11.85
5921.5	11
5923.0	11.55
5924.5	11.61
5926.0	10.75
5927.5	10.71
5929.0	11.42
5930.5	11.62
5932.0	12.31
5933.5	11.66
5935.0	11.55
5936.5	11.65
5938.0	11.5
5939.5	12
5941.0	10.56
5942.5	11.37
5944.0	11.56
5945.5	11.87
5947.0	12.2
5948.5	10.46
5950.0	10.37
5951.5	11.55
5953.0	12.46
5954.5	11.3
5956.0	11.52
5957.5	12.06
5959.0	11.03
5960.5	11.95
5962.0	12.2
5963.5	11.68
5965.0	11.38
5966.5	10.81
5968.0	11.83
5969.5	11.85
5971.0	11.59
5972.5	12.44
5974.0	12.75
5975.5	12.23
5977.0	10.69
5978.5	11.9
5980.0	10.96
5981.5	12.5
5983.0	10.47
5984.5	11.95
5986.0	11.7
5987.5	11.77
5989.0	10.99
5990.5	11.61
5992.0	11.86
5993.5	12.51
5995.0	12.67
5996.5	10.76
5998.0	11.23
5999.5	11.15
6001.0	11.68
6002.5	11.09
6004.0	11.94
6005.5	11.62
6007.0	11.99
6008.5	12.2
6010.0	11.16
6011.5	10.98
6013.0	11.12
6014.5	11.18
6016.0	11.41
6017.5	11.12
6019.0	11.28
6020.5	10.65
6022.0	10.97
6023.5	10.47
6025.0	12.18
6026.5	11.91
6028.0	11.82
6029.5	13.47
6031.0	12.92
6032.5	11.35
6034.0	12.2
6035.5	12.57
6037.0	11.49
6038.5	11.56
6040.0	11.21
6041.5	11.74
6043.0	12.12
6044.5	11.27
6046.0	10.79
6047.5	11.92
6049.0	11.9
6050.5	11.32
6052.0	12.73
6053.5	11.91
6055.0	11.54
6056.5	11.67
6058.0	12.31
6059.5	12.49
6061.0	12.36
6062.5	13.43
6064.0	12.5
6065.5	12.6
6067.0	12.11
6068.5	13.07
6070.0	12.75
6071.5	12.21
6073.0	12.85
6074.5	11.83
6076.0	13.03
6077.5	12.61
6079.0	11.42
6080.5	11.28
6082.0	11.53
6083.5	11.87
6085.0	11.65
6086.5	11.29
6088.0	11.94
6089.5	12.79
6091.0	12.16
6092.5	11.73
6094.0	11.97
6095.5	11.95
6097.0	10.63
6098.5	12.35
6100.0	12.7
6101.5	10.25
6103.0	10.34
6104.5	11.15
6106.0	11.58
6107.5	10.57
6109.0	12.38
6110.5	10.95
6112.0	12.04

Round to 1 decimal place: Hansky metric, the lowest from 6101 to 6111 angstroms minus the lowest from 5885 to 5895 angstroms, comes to -1.9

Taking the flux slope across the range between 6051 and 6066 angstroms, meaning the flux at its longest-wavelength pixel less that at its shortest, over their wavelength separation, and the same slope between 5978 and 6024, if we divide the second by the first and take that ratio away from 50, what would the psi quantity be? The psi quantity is 46.7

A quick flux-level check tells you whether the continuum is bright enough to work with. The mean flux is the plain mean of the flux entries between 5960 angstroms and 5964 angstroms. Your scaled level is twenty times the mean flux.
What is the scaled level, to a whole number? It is 239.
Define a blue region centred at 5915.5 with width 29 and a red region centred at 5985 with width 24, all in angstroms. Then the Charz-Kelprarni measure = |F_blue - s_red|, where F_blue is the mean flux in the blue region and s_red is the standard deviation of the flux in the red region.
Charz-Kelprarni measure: 10.6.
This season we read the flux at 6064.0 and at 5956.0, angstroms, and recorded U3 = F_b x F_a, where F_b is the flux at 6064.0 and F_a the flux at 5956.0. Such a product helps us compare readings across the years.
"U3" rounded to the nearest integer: 144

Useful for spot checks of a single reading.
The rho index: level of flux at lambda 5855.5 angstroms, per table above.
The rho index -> 10.62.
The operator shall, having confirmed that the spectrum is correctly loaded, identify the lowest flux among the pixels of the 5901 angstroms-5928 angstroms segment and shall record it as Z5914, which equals 10.17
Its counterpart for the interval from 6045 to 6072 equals 10.79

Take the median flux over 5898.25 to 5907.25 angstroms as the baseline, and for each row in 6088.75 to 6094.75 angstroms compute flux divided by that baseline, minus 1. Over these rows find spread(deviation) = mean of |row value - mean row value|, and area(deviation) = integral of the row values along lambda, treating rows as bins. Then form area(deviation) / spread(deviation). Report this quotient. 28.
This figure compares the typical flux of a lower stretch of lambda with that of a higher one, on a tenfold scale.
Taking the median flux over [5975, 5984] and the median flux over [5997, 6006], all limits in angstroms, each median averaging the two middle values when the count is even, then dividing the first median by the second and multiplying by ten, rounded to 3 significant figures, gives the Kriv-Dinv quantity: 10.0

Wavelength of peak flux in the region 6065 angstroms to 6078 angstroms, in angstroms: 6068.5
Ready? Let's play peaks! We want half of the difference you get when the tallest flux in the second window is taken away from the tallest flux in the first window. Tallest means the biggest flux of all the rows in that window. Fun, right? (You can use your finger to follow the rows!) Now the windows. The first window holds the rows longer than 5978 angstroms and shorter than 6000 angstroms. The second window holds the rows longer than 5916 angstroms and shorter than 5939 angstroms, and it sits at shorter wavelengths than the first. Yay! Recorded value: 0.1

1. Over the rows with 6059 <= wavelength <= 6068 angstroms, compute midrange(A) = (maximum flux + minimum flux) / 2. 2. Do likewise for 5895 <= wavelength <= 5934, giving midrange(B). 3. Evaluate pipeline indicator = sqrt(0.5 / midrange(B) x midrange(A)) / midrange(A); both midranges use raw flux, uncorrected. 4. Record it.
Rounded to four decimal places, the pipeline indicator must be 0.0605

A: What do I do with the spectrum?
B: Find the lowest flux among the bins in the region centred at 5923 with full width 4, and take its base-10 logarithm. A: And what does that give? 1.04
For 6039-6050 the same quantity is 1.03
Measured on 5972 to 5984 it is 1.02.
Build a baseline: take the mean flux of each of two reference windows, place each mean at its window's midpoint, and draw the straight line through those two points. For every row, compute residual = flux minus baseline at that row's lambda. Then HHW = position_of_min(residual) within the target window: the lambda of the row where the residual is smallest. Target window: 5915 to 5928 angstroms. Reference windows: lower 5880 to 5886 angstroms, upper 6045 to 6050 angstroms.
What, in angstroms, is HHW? 5915.5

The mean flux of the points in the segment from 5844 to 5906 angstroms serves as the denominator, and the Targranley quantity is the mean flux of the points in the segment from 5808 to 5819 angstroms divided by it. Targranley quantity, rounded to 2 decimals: 1.12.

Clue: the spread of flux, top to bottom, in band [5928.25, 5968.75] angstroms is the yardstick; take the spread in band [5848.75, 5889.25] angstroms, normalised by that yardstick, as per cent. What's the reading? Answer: 151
